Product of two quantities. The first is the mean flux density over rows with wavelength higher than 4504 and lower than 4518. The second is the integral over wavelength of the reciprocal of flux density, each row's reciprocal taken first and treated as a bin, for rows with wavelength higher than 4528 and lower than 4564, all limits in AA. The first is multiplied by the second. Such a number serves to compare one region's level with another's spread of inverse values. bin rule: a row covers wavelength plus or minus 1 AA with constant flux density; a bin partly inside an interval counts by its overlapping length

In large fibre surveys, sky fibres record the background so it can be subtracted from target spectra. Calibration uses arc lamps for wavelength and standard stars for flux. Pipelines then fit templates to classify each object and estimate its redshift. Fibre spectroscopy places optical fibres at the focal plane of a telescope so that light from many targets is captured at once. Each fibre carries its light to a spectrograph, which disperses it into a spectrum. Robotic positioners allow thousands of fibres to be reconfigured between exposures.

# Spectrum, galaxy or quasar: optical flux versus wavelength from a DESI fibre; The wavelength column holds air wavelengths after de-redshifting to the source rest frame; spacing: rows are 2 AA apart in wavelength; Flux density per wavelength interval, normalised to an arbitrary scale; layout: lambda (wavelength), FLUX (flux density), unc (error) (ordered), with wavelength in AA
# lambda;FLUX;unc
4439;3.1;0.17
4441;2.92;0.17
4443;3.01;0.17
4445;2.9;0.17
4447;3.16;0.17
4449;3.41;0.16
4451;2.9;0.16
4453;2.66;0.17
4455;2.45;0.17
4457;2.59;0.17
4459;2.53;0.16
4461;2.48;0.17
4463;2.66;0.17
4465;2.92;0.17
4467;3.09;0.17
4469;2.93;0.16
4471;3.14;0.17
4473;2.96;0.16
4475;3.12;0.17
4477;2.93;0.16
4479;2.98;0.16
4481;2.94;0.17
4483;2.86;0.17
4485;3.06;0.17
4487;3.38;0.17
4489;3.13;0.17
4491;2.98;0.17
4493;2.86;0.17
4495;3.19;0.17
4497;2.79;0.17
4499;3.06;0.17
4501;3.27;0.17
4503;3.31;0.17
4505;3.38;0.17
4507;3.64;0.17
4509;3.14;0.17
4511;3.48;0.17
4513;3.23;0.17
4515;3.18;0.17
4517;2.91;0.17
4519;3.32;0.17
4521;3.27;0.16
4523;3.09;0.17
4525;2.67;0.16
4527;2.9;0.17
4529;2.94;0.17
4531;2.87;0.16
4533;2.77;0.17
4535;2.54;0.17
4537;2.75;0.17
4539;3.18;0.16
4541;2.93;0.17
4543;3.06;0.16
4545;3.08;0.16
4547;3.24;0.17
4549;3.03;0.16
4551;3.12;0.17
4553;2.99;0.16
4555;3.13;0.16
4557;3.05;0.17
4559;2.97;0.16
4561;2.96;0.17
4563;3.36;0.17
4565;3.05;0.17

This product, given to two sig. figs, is 40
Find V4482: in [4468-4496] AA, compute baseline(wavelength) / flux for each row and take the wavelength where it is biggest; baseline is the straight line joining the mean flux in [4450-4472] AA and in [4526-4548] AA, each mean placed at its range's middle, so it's 4493 AA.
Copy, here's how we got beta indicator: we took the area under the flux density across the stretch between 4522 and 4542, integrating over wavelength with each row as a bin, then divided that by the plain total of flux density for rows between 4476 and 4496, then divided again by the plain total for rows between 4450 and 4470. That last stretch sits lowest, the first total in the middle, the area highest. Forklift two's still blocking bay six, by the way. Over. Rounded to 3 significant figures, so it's 0.0695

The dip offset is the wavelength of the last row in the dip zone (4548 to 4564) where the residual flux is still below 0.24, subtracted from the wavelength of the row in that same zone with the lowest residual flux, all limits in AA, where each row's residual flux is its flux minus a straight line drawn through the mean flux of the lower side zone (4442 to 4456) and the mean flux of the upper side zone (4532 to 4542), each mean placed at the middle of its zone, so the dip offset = 0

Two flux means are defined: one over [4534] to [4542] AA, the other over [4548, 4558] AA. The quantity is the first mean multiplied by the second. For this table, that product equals 8.7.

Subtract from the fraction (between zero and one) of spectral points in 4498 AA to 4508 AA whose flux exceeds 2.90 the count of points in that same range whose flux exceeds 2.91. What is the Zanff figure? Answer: -4.0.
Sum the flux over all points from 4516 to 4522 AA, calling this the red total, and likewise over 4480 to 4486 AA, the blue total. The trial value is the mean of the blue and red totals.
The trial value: 9.18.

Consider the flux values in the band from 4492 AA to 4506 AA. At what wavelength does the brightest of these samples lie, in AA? 4505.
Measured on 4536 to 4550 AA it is 4547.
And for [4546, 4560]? 4547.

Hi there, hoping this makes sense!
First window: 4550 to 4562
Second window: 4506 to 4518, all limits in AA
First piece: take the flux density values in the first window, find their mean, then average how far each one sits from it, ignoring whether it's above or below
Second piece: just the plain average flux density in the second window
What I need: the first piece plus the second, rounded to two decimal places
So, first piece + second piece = 3.33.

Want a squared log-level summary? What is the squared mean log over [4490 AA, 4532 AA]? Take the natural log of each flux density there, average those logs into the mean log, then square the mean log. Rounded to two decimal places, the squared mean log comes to 1.29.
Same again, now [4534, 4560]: 1.21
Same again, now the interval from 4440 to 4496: 1.15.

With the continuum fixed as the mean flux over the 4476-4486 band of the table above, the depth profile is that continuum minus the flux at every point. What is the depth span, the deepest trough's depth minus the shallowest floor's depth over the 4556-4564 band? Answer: 0.40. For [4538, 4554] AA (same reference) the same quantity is 0.31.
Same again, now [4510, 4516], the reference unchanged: 0.30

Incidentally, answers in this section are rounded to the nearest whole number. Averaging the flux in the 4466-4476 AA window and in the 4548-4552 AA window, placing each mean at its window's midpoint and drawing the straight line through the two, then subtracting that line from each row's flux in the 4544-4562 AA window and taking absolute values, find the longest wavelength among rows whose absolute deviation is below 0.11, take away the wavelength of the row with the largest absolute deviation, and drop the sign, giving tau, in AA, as 12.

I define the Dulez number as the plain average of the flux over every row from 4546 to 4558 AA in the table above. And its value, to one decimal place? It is 3.1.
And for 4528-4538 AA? 2.8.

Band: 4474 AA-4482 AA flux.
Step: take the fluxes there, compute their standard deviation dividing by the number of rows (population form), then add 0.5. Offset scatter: 0.58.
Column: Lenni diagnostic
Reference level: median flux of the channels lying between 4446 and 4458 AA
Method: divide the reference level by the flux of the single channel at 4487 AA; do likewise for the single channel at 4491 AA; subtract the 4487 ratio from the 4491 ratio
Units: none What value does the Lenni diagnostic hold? 0.11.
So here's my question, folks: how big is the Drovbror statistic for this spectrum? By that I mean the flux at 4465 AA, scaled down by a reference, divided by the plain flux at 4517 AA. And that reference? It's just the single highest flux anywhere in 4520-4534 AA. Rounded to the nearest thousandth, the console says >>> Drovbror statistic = 0.307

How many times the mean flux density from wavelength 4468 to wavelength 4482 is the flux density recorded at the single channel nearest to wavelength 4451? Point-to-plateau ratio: 0.97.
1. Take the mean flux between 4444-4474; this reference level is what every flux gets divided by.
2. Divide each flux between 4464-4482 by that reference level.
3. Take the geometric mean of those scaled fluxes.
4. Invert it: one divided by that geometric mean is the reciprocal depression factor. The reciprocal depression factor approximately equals 0.95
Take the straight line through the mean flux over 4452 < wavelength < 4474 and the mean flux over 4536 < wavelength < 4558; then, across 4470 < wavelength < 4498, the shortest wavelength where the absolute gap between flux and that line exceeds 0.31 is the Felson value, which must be 4471 AA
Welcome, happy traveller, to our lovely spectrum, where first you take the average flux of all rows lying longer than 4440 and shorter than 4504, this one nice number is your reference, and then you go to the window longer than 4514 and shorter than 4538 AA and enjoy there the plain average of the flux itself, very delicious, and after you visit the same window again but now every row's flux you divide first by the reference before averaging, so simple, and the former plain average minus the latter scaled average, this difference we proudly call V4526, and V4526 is 1.94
